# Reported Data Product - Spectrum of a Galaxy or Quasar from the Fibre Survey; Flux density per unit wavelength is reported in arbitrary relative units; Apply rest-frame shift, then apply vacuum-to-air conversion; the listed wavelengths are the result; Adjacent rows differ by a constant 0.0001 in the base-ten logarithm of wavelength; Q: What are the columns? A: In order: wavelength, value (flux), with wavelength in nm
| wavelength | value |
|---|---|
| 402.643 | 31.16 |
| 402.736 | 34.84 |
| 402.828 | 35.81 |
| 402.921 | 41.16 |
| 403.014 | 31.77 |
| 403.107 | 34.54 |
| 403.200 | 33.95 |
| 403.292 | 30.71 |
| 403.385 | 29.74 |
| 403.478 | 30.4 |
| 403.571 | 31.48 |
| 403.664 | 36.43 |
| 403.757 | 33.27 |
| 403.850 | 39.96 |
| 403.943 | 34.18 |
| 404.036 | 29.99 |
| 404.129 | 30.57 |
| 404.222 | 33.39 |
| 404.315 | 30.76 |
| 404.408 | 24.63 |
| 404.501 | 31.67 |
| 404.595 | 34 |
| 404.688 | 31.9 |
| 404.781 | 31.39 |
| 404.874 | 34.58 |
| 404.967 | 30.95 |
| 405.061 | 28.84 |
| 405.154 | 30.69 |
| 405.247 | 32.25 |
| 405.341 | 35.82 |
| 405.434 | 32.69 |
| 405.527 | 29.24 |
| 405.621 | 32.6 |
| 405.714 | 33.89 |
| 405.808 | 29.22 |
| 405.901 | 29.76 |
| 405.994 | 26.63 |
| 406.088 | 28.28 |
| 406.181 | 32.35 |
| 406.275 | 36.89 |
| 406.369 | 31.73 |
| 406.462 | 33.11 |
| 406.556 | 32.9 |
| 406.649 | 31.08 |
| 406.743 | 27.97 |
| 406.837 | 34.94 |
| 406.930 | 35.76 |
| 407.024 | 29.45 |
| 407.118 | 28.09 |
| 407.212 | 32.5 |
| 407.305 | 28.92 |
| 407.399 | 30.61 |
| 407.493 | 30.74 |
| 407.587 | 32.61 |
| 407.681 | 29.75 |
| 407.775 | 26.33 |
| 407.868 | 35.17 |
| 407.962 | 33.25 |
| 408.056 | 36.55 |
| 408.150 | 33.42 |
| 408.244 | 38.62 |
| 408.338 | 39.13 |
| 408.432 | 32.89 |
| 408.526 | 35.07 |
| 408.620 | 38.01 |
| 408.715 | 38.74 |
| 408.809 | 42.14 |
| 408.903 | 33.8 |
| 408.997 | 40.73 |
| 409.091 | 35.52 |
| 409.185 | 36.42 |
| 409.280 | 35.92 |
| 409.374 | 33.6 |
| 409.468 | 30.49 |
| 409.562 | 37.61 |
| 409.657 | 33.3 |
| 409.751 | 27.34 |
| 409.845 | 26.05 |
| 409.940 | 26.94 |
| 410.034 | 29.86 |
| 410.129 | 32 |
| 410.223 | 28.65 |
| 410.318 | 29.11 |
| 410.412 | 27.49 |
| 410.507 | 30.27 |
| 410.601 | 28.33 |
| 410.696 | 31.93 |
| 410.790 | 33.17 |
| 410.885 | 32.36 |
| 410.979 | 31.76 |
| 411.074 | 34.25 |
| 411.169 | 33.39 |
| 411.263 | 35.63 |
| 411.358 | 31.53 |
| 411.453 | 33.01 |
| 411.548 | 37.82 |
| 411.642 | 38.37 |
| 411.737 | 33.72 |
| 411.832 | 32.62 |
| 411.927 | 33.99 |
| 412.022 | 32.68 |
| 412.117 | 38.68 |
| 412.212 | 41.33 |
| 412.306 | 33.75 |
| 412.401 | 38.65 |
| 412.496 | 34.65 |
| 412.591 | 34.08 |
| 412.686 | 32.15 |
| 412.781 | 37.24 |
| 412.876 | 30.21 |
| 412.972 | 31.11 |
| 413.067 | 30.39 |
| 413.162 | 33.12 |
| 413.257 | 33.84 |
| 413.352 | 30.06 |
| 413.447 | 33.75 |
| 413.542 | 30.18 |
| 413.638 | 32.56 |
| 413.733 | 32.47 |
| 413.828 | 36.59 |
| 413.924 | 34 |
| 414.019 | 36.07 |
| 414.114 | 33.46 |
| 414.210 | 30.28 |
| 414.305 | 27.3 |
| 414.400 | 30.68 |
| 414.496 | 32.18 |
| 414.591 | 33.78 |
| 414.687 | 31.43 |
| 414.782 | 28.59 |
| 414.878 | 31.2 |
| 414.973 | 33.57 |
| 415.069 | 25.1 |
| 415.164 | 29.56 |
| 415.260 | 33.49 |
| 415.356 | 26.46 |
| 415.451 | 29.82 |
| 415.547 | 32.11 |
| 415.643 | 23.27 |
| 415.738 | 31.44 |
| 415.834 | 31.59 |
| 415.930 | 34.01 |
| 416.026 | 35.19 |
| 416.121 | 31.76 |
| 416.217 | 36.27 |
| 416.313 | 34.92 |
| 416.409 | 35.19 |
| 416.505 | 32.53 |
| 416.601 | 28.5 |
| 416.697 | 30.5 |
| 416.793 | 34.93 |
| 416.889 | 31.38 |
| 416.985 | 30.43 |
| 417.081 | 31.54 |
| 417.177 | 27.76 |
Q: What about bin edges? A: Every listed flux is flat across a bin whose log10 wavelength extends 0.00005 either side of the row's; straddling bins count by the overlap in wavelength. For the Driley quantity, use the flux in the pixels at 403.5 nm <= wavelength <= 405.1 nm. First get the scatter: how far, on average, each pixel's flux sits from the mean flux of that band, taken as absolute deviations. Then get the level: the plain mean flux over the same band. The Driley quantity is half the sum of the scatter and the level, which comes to 17.3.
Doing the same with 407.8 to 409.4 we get 19.3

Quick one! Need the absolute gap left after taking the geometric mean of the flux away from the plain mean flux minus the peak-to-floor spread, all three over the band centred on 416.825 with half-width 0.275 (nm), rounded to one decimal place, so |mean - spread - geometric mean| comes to 6.4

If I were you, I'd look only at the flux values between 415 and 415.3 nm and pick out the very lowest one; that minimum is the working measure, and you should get 25.1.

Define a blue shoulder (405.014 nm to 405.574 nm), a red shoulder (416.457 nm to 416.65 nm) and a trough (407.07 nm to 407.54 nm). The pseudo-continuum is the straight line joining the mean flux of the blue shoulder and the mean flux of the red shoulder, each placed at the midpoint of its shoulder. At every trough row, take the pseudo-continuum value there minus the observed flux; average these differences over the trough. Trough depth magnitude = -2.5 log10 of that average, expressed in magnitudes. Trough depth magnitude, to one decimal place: -0.2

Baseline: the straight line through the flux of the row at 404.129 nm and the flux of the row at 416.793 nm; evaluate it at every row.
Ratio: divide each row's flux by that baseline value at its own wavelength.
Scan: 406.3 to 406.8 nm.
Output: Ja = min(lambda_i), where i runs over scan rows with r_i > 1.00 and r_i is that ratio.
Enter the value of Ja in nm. 406.369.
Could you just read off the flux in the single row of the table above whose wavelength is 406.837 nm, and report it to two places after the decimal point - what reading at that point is 34.94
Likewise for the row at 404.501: 31.67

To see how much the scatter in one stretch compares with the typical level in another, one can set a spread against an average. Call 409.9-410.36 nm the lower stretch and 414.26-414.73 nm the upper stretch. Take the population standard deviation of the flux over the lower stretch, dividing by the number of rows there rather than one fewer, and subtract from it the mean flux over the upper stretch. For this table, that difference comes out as -29.4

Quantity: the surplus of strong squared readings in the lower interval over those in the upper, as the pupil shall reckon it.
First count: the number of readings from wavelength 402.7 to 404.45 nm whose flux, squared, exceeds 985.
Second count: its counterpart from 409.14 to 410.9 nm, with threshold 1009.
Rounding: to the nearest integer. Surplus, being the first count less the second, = 3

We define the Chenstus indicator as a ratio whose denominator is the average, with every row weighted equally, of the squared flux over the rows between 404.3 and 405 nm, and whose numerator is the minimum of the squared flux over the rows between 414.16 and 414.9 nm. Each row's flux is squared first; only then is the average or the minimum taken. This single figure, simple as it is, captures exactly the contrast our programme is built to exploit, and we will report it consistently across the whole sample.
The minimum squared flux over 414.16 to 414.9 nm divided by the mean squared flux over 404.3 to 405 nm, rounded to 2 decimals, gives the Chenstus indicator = 0.76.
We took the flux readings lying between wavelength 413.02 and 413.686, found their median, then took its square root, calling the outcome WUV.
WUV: 5.71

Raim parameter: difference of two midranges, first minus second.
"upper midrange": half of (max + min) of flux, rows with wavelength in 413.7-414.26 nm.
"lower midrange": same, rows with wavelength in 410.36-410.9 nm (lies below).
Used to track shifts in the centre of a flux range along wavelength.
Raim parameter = 3.1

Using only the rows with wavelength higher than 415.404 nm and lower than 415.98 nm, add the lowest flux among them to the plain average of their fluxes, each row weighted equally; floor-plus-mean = 53.6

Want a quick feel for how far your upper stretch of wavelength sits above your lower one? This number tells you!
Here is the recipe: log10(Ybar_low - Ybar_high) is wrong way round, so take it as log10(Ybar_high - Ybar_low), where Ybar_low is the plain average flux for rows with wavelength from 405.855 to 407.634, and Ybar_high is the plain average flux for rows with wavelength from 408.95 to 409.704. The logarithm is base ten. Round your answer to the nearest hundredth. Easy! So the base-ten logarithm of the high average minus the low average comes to 0.62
